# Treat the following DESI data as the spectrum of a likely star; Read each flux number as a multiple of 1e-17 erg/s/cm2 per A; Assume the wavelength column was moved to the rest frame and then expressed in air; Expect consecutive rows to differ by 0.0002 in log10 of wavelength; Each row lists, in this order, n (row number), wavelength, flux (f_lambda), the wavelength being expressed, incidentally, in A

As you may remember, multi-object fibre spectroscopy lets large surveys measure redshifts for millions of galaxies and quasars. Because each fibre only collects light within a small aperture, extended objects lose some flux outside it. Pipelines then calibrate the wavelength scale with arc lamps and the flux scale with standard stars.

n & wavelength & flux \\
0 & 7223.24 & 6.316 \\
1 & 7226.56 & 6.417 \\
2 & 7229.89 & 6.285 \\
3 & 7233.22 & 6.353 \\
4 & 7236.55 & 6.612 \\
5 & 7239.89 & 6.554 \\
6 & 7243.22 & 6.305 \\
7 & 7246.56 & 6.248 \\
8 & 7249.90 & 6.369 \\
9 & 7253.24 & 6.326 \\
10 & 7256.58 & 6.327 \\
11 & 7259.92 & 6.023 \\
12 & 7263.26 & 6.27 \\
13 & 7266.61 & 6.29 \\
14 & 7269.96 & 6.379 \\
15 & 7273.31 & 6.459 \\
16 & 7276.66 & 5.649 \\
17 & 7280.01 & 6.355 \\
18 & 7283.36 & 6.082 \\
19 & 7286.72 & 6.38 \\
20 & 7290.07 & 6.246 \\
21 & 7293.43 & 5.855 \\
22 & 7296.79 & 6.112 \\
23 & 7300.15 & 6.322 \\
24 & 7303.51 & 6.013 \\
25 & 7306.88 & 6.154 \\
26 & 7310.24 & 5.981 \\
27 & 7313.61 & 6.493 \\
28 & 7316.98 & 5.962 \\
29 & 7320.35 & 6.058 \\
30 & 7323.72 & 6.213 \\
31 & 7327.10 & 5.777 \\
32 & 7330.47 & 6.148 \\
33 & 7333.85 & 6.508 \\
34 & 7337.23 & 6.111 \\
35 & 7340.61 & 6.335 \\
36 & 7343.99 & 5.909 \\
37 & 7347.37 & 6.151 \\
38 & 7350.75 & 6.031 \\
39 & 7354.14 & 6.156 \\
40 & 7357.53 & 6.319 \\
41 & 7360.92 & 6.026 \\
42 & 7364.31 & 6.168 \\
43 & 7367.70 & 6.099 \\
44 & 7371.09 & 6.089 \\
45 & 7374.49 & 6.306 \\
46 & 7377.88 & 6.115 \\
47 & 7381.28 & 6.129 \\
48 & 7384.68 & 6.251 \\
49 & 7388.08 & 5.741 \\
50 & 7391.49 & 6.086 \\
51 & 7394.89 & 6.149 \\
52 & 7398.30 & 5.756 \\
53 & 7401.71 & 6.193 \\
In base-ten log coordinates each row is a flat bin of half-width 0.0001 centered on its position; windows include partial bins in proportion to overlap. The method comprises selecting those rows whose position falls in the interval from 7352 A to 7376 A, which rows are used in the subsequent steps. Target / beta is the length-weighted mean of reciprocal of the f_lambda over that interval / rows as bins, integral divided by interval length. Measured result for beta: 0.162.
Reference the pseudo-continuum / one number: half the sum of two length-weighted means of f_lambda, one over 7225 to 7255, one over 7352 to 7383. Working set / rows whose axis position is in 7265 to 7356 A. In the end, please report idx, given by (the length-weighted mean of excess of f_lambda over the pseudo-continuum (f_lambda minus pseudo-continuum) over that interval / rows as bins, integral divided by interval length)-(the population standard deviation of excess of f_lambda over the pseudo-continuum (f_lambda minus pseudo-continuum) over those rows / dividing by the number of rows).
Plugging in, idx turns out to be -0.33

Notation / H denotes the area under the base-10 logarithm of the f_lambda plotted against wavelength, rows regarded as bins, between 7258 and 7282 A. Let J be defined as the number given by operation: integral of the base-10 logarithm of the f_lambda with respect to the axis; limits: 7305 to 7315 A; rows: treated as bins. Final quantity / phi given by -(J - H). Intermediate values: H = 19.0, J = 8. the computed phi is 11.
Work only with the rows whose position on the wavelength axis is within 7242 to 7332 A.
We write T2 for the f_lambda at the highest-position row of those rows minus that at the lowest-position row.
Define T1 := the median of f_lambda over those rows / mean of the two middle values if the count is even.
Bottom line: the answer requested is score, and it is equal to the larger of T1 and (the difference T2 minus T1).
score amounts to 6.25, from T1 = 6.25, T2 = -0.16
